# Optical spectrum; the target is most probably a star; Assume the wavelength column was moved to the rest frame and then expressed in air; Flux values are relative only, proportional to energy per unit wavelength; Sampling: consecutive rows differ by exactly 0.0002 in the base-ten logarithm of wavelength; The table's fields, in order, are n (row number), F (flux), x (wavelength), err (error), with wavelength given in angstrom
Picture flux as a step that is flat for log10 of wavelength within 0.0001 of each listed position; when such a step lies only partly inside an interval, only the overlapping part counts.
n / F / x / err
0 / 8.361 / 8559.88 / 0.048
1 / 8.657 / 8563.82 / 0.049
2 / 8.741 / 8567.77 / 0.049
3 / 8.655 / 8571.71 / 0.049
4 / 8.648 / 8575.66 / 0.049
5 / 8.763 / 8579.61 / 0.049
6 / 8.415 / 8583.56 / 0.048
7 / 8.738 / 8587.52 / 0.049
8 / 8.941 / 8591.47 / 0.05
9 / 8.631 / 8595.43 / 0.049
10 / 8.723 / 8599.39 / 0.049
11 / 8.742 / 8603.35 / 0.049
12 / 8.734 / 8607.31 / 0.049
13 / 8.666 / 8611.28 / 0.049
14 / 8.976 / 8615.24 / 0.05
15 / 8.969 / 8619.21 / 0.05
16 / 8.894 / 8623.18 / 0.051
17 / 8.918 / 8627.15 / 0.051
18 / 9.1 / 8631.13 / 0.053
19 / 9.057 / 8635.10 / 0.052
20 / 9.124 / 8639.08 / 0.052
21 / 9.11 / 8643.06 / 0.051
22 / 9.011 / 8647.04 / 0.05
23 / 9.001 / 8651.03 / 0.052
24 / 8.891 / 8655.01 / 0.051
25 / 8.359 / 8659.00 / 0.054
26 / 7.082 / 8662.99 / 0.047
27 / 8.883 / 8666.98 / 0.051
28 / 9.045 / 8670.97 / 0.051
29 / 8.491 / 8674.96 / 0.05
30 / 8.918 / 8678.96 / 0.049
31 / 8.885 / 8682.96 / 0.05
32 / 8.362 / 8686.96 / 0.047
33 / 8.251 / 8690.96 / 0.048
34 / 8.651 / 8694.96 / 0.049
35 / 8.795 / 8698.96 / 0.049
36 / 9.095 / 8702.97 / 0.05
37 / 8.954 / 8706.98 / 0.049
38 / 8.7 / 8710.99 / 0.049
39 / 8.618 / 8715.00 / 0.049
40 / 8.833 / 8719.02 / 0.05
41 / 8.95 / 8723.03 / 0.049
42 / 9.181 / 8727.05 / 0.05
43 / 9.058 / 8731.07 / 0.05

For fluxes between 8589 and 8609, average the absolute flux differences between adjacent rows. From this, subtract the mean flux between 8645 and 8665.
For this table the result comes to -8.36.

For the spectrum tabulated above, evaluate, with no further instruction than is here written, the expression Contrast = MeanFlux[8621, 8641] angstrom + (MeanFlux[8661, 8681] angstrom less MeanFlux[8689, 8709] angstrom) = 8.75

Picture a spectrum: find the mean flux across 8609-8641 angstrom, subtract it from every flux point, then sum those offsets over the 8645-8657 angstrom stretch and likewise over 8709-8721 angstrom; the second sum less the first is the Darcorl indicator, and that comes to -0.75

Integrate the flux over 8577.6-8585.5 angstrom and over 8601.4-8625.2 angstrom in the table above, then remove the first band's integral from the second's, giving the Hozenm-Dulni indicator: 142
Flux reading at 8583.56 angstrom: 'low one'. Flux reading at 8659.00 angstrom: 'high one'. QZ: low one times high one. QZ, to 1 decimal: 70.3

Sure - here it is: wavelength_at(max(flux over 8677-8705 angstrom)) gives 8702.97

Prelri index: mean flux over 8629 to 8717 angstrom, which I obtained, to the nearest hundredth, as 8.74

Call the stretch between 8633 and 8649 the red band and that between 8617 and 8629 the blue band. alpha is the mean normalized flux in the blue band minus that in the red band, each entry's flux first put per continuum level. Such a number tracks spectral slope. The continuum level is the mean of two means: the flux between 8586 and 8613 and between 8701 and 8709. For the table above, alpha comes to -0.017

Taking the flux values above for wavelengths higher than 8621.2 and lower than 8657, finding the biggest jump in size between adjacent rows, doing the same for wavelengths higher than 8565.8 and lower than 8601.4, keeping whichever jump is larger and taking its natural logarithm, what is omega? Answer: -1.1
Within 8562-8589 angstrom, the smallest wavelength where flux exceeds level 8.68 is 8567.77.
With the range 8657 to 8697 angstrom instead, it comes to 8666.98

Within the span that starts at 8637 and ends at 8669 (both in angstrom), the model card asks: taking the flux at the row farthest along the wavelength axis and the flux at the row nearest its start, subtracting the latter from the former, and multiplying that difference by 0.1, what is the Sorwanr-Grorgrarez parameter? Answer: -0.024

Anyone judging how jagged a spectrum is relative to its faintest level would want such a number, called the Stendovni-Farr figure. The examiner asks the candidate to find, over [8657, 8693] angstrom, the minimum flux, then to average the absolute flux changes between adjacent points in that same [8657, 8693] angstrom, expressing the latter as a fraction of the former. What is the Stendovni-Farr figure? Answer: 0.086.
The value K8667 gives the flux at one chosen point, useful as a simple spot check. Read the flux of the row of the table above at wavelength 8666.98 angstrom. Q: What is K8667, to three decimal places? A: 8.883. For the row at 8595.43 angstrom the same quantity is 8.631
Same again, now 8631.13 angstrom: 9.100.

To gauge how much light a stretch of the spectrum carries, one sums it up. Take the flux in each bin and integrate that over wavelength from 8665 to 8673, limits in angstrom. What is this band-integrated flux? 72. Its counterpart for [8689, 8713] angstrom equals 210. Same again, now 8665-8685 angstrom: 177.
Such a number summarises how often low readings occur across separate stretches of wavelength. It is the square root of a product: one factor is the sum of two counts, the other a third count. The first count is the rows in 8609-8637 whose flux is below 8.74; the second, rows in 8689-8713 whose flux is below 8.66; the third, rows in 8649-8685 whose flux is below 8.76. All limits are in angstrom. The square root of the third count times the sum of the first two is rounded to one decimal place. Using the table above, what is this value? 3.0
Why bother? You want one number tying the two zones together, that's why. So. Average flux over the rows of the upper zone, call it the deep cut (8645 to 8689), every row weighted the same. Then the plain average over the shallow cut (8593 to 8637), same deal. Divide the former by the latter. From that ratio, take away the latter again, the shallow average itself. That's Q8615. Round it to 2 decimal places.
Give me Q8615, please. -7.88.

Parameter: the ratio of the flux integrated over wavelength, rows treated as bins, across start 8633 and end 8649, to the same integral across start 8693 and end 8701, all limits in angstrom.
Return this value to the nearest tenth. 2.1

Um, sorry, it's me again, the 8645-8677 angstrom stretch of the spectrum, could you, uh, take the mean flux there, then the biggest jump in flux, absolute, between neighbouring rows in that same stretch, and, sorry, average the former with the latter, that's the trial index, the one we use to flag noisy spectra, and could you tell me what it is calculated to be 5.20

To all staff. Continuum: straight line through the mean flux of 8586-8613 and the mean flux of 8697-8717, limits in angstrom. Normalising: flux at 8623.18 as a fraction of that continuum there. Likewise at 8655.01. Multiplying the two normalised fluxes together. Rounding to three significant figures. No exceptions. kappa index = 1.03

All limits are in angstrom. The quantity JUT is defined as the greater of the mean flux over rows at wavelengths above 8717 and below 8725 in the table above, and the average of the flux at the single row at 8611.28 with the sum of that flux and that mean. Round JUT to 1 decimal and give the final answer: 13.1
